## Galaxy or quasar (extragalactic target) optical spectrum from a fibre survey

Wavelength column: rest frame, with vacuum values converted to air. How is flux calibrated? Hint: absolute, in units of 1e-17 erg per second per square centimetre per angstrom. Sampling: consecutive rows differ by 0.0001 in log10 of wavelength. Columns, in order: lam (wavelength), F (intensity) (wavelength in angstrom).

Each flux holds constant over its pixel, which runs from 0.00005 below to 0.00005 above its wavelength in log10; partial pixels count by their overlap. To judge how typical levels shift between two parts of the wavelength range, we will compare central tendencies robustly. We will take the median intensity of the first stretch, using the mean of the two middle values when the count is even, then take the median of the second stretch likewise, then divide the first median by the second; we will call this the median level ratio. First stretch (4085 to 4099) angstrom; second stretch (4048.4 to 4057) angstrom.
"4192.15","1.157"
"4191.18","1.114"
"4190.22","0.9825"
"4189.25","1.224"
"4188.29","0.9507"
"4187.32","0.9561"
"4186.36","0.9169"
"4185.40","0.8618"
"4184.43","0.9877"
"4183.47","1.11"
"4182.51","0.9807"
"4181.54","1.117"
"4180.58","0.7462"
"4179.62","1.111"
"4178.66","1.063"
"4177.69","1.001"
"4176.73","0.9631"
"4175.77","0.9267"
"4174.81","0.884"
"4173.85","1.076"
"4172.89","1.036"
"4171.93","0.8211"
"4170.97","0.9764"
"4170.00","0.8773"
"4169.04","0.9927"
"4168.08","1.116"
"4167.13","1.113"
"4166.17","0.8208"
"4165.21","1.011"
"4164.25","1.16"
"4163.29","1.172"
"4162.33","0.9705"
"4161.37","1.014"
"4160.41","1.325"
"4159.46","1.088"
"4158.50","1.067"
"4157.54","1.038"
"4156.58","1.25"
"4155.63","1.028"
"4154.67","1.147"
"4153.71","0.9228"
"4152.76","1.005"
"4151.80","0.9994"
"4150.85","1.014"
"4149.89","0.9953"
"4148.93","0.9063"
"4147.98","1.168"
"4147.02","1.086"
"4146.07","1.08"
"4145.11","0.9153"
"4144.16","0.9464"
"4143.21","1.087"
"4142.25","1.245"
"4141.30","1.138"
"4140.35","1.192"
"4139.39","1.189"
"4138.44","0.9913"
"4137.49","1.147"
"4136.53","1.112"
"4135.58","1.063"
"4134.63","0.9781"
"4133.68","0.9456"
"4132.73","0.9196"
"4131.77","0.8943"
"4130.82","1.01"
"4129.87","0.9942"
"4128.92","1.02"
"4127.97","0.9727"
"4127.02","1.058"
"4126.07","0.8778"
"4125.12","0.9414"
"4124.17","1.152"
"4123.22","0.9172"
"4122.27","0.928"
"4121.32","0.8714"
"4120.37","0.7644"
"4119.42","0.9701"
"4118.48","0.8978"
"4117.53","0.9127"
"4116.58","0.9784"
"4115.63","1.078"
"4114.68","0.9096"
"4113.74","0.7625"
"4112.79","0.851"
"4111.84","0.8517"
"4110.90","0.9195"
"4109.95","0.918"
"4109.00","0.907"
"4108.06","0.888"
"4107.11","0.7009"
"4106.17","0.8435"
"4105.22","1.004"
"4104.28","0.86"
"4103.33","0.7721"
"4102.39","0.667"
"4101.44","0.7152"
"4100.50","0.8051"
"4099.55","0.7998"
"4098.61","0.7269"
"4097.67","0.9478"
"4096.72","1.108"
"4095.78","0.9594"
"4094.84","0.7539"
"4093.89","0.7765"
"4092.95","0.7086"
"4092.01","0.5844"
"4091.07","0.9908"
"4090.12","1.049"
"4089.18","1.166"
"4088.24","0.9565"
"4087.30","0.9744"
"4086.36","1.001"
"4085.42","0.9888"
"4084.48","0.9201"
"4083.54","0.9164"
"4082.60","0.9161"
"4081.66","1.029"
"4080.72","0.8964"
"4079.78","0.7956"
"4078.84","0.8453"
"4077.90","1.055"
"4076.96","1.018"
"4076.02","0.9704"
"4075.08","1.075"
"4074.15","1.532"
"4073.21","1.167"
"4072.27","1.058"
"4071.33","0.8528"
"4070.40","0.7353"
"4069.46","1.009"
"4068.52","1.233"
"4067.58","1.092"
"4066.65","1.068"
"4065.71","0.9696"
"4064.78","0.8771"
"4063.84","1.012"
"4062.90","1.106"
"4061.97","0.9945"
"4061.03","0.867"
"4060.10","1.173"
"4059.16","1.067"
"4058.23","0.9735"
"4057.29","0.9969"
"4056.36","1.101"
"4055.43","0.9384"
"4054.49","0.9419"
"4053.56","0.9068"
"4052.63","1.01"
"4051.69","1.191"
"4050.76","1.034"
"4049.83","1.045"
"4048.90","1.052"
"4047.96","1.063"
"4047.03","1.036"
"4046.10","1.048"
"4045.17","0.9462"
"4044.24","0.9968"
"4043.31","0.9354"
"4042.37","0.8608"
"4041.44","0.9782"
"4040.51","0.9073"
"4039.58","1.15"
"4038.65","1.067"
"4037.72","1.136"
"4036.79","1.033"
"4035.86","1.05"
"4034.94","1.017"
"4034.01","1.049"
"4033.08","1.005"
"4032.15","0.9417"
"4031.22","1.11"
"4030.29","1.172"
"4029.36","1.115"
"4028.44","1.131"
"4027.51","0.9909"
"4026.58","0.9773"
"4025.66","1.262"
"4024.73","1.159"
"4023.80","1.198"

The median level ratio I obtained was 0.93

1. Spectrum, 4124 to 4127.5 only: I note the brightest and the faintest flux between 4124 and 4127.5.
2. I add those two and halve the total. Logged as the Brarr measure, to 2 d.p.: 1.01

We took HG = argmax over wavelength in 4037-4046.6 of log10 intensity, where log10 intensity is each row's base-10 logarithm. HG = 4039.58 angstrom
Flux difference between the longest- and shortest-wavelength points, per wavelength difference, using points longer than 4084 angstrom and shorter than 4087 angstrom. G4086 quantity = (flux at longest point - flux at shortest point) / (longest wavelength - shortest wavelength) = 0.043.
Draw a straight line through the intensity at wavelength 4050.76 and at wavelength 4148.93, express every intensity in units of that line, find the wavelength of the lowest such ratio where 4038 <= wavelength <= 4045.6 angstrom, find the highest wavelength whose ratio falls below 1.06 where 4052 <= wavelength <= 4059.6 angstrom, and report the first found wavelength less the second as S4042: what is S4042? -16.8 angstrom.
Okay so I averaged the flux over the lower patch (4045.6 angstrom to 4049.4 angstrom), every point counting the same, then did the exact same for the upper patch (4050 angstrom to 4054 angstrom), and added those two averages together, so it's 2.09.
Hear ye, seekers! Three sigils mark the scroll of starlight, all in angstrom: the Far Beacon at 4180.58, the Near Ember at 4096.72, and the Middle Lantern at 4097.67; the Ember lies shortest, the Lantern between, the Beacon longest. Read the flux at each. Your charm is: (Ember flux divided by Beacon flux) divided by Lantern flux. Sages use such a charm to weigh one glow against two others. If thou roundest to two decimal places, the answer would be 1.57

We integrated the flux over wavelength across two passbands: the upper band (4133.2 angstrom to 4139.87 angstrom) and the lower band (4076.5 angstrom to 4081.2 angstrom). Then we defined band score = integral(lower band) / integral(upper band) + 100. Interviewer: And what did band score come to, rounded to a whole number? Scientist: 101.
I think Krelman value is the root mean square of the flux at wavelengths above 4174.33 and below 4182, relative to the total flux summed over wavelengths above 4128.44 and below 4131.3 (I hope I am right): 0.33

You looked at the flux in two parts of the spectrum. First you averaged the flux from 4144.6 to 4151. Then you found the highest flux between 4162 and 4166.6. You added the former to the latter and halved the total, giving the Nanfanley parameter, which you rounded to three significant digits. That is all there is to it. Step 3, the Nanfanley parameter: 1.10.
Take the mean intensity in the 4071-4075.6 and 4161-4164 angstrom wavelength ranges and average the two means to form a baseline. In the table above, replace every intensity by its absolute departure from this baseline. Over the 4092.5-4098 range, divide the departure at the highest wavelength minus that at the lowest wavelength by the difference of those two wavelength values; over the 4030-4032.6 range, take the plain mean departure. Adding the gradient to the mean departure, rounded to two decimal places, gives 0.03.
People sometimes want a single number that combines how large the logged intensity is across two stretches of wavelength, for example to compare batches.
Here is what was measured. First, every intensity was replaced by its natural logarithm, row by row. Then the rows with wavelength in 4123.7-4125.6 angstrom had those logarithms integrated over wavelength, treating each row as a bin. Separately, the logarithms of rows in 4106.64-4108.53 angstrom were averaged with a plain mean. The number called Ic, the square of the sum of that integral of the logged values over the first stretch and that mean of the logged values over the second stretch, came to 0.026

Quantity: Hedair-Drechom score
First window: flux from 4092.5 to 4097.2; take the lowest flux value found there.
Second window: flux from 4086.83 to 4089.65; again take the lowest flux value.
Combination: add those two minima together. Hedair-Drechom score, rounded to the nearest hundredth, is 1.67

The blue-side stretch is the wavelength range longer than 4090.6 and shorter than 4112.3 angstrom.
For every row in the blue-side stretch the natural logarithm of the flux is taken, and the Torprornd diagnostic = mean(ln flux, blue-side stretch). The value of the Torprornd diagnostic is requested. -0.19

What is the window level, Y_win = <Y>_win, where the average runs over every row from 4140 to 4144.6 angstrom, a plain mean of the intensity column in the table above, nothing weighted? 1.12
